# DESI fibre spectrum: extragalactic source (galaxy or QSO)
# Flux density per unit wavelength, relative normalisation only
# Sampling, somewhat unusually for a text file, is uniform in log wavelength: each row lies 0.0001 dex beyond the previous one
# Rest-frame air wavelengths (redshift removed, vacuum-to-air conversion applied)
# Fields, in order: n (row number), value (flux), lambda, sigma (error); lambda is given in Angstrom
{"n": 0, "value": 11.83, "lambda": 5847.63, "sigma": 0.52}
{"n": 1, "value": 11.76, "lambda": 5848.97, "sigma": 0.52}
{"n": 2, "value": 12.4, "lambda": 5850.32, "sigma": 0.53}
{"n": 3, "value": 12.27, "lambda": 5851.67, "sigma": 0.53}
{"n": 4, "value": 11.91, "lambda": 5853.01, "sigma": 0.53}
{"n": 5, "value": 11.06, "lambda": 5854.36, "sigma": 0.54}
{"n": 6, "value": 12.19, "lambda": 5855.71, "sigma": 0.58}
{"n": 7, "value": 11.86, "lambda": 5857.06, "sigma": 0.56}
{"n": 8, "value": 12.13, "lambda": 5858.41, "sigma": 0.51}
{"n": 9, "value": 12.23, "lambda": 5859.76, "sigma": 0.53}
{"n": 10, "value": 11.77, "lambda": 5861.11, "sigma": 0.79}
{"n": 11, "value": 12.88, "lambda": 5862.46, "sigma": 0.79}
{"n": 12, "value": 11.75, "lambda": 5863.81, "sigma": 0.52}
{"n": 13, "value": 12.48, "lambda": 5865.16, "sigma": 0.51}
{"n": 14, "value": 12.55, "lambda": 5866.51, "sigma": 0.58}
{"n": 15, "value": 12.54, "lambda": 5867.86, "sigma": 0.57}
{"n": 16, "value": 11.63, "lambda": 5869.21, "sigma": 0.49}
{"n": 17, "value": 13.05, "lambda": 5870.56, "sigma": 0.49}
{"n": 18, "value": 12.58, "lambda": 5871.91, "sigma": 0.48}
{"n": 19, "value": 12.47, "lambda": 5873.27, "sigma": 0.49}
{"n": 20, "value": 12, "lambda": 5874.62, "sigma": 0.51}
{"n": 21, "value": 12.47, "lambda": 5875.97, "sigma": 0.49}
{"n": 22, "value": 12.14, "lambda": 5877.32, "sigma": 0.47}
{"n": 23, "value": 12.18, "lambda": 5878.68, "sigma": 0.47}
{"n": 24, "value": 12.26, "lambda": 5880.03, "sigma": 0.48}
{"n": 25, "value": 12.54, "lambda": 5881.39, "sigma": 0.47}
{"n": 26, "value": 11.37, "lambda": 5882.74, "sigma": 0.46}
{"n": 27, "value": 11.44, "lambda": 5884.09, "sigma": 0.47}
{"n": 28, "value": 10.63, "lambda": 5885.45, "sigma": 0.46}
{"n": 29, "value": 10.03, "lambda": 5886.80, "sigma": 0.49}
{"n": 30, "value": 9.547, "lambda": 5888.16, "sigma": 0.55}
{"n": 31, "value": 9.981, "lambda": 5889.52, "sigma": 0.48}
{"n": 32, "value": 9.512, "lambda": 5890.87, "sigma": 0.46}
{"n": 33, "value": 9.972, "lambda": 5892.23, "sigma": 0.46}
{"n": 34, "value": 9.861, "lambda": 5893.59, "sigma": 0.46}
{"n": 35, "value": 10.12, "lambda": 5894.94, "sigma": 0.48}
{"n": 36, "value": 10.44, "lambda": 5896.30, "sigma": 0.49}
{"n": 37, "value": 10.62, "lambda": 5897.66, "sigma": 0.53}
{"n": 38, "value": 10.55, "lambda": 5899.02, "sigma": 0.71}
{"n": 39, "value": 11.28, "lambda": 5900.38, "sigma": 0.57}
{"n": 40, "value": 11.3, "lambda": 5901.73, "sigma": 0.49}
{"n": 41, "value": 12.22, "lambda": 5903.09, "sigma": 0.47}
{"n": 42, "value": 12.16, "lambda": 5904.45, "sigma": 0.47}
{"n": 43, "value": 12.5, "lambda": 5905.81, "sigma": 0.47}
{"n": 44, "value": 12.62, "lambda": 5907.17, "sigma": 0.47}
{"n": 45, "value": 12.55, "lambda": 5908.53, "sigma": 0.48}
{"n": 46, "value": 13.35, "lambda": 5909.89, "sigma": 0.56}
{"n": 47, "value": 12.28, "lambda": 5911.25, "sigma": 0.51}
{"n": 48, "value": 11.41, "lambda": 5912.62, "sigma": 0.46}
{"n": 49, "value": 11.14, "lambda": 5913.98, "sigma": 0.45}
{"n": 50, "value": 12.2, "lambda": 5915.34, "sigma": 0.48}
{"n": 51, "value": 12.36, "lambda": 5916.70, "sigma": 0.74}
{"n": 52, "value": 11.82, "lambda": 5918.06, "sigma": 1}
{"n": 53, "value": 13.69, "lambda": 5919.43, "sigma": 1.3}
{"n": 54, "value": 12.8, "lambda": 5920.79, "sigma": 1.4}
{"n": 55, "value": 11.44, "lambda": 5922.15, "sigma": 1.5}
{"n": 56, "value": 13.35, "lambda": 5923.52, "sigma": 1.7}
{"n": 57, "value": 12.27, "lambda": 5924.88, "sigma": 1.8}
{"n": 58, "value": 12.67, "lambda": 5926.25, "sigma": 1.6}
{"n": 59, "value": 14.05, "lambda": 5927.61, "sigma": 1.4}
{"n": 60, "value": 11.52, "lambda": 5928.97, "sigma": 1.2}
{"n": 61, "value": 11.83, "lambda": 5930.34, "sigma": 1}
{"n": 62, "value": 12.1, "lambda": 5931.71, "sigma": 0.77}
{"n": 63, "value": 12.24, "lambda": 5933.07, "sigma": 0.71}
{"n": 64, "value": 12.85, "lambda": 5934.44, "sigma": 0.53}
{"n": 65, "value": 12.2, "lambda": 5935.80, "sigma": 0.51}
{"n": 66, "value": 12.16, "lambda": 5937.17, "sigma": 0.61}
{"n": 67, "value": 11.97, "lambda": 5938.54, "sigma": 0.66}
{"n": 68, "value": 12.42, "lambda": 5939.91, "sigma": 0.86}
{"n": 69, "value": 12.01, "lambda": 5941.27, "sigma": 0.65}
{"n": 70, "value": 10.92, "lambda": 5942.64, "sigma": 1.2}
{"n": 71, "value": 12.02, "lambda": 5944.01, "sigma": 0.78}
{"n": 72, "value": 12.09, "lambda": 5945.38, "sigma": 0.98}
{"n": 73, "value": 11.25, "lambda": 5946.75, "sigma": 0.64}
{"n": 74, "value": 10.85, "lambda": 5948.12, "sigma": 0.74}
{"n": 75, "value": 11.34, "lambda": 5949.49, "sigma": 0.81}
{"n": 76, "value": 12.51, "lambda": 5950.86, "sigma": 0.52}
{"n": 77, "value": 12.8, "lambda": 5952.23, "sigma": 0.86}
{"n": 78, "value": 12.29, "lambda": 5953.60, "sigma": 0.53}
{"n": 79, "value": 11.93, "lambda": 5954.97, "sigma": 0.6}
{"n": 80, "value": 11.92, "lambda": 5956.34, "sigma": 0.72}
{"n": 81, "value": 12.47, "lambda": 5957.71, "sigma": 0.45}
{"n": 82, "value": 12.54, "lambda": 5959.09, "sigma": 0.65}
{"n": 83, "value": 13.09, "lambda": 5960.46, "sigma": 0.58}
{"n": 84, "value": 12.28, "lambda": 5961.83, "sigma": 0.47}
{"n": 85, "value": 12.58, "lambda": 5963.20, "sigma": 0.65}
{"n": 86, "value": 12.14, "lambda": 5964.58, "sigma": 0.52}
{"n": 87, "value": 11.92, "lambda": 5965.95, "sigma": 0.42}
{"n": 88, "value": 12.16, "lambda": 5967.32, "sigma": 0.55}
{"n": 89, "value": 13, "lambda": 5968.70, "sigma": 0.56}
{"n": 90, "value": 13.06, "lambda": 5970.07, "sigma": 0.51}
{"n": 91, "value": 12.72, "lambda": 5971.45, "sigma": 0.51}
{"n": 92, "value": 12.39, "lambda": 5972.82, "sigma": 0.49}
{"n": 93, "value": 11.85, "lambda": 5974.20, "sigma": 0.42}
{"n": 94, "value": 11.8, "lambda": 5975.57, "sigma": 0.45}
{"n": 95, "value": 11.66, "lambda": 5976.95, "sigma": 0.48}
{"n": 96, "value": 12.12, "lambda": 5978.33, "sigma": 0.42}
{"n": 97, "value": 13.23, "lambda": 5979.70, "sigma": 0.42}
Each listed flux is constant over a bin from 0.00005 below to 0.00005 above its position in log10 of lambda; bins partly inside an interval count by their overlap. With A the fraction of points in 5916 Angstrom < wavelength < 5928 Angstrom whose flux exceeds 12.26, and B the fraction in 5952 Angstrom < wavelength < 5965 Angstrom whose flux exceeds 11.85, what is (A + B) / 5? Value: 0.36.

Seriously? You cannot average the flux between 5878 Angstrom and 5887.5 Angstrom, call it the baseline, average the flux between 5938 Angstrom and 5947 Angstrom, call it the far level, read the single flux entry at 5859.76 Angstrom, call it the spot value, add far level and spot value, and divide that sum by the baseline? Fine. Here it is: 2.09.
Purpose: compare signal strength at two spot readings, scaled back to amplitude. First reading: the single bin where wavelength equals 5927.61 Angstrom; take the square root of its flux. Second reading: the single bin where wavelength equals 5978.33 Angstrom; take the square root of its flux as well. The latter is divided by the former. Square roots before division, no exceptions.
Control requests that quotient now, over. 0.93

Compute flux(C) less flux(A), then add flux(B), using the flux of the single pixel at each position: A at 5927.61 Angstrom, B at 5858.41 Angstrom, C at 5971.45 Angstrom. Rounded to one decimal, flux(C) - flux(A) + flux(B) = 10.8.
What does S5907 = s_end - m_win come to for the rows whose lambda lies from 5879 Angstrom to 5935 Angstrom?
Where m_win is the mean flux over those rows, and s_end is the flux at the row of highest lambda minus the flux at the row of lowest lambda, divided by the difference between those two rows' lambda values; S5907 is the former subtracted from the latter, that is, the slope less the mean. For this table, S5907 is -11.7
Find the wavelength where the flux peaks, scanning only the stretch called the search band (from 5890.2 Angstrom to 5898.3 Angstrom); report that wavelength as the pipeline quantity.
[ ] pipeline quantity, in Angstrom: 5897.66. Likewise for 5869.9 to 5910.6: 5909.89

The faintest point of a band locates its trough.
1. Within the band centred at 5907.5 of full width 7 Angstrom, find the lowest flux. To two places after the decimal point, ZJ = 12.16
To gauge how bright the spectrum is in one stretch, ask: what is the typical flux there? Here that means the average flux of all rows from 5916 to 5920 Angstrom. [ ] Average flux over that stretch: 12.6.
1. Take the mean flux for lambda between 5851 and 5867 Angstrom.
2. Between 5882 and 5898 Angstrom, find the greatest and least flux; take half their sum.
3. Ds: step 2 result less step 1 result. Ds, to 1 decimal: -1.6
